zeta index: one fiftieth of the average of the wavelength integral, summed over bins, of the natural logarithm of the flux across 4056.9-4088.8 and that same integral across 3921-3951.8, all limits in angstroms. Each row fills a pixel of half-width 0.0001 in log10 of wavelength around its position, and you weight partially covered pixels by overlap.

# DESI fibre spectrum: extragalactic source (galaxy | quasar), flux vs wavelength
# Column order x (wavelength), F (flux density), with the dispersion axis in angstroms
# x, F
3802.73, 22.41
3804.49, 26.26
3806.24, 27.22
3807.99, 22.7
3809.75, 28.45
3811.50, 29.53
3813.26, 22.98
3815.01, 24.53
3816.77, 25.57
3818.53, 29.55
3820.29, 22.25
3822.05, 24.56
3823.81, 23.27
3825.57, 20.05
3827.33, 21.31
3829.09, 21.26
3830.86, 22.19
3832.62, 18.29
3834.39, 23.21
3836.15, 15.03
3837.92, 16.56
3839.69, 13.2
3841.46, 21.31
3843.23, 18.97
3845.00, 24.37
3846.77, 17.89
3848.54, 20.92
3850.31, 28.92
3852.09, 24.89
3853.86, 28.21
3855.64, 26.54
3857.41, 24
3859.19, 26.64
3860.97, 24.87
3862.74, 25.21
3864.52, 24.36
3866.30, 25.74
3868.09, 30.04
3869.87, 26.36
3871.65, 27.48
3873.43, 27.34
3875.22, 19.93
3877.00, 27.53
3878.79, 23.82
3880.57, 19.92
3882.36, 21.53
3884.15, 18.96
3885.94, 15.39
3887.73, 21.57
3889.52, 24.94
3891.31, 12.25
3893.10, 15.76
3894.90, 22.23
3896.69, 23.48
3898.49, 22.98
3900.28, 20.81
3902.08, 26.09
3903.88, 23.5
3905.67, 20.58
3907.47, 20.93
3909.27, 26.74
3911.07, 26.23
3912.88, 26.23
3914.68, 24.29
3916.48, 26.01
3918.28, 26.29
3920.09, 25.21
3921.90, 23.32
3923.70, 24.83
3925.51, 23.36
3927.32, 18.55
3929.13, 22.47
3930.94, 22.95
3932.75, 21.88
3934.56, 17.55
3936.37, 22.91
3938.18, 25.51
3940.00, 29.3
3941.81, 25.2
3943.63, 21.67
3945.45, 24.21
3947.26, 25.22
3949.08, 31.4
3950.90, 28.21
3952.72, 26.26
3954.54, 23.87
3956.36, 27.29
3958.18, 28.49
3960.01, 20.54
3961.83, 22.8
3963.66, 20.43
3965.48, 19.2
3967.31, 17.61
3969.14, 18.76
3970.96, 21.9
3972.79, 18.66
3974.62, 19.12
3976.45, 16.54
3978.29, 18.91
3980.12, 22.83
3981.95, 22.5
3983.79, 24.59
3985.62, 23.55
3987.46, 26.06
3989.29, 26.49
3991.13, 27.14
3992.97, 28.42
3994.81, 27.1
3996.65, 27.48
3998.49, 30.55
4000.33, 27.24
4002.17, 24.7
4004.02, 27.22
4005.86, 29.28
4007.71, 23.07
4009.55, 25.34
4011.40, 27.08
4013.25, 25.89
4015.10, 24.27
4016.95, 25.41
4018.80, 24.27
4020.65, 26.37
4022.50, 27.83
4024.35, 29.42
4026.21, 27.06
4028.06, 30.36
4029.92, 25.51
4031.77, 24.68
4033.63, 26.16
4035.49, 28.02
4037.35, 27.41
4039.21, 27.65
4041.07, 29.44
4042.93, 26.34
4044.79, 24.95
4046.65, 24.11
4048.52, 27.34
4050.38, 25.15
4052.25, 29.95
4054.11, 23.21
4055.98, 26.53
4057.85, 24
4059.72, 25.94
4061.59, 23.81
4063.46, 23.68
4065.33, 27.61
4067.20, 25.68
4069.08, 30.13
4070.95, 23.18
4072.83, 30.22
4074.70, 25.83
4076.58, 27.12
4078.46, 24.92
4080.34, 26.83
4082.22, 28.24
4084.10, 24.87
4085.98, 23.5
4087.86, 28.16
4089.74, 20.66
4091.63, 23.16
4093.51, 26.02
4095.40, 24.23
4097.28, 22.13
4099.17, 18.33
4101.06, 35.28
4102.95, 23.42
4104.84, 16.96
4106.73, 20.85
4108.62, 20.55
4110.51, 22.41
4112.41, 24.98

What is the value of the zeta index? 2.02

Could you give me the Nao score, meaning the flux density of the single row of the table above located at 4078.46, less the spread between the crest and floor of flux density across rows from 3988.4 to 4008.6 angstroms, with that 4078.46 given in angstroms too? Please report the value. 17.4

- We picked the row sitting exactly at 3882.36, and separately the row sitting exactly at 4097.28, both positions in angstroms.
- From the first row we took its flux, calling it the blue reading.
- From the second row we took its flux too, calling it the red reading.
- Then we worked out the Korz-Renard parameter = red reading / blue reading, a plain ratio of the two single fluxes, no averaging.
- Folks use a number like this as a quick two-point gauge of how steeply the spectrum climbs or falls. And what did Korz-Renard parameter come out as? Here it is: 1.03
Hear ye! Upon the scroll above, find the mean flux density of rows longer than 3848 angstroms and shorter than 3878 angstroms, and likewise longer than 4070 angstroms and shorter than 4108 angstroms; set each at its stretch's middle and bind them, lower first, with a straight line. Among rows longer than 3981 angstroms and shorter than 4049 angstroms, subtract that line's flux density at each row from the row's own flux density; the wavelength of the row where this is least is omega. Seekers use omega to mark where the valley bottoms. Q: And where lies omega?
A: 3981.95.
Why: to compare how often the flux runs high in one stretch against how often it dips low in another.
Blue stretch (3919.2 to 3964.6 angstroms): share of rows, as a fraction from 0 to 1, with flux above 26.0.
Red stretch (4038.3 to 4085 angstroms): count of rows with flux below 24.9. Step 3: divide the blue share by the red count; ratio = 0.034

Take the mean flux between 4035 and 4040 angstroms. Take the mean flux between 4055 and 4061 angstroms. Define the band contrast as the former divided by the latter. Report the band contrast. 1.09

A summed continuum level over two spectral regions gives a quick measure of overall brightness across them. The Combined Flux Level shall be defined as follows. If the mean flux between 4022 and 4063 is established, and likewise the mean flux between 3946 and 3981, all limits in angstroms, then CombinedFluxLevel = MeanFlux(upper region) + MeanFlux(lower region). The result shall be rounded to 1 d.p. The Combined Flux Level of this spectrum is 49.1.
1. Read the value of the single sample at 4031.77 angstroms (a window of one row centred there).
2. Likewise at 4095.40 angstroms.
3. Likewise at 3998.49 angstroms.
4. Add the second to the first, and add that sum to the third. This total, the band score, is 79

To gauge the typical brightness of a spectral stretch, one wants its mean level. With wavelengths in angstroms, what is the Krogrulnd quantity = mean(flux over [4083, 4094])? 24.4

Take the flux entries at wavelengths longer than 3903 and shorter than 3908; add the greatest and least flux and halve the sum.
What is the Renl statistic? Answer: 22.0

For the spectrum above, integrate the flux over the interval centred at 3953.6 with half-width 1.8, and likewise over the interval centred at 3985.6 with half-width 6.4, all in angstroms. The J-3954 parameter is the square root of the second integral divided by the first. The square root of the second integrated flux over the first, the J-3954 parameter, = 1.87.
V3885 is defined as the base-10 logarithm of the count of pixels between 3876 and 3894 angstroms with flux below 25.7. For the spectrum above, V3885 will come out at 0.95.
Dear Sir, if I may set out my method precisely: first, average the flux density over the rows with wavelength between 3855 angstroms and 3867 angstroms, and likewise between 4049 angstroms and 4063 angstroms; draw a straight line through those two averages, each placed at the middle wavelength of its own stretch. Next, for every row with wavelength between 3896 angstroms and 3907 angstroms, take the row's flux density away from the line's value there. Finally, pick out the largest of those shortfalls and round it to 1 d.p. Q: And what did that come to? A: 4.8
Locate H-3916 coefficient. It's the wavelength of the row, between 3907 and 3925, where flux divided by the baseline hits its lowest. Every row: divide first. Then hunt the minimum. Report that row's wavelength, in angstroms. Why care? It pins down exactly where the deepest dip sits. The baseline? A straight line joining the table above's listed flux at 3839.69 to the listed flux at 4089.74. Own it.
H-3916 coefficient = 3907.47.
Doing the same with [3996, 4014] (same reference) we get 4007.71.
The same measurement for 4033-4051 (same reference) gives 4046.65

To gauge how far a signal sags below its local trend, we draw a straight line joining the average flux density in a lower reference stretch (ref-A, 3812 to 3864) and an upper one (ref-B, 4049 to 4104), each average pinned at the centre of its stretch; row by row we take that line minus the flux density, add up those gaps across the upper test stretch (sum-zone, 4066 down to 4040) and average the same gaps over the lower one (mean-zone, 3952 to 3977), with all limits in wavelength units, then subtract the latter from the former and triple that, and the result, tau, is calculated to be -32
